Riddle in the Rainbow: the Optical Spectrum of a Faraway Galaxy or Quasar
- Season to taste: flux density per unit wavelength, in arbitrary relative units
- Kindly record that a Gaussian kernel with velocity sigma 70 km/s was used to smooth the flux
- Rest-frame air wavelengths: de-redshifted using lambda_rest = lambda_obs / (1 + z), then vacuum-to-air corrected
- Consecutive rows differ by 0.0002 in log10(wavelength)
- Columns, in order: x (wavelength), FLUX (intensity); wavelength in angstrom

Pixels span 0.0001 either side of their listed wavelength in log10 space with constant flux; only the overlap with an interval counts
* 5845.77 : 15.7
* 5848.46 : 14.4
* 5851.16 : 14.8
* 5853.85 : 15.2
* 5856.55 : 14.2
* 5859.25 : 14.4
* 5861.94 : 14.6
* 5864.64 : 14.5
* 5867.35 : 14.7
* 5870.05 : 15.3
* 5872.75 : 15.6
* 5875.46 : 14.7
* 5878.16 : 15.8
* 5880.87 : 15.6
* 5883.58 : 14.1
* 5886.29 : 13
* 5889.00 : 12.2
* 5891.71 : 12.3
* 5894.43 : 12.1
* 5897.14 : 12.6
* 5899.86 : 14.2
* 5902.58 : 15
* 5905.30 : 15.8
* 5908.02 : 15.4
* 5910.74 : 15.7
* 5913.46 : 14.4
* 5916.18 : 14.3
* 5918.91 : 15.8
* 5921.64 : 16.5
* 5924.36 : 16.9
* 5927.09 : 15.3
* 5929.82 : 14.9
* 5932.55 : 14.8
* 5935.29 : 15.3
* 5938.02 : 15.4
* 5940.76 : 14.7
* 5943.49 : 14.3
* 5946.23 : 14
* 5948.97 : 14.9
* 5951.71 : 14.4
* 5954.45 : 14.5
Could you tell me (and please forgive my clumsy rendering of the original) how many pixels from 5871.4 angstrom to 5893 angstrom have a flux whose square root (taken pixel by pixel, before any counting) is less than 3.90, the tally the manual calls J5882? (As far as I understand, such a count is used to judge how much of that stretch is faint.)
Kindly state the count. 5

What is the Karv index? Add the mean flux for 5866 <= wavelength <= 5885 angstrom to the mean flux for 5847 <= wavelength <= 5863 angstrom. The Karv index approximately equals 29.7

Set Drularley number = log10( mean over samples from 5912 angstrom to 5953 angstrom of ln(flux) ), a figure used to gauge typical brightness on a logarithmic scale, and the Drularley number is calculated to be 0.4331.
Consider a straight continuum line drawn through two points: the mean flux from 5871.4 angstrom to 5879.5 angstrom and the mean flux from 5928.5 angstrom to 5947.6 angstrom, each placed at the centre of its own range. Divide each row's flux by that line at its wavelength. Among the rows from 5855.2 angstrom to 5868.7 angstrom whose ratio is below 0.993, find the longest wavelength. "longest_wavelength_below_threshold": 5867.35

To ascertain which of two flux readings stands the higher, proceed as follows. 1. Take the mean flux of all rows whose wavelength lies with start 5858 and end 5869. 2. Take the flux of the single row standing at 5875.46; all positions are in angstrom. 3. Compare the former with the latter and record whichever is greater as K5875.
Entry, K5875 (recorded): 14.7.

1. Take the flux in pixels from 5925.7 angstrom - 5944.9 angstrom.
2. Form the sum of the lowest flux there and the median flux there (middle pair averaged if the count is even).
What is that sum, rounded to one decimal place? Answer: 29.2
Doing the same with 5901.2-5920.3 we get 29.7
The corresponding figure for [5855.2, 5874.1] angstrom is 28.8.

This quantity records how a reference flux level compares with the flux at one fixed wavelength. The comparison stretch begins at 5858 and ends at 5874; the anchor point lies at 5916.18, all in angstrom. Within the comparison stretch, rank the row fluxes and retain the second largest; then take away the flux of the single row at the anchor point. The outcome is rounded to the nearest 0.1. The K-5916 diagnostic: 1.0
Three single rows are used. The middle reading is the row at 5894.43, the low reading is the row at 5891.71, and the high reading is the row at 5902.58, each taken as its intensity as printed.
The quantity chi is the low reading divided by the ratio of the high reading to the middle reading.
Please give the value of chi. 9.9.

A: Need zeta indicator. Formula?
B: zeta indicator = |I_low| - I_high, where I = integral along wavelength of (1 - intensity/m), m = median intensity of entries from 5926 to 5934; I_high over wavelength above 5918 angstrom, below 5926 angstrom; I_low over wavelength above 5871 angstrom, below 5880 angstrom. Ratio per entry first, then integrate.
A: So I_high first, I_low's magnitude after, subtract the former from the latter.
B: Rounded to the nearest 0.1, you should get 1.1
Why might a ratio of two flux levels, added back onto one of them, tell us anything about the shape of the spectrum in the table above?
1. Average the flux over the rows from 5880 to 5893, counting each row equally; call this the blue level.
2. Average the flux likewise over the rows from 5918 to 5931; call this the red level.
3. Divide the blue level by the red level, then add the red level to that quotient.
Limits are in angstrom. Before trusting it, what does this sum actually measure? 16.7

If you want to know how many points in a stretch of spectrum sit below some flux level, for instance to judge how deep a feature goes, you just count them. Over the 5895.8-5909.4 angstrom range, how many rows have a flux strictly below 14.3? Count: 2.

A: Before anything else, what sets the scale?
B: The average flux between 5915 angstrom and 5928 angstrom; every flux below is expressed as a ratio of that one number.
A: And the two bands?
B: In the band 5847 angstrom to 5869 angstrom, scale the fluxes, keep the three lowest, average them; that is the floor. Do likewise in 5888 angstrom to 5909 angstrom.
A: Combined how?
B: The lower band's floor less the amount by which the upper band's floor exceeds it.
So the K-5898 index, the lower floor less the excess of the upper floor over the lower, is 1.04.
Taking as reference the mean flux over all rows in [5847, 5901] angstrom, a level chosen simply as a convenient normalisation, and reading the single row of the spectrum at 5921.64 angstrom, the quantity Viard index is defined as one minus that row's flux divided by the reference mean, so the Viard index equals -0.16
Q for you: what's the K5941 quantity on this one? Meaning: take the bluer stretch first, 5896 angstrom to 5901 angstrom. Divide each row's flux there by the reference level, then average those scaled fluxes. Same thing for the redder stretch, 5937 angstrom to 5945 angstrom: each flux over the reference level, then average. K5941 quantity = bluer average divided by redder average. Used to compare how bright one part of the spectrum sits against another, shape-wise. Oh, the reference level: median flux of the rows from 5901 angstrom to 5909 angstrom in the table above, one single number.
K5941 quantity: 0.91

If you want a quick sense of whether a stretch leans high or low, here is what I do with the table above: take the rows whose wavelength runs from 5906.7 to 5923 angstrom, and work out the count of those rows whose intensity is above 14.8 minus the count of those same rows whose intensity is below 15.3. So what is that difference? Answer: 2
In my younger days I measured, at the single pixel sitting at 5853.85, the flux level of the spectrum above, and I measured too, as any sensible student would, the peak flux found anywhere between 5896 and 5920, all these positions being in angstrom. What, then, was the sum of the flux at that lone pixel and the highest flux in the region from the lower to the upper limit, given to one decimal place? 31.0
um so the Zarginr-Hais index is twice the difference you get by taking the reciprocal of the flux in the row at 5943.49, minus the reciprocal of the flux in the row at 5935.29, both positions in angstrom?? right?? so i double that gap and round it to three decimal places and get 0.009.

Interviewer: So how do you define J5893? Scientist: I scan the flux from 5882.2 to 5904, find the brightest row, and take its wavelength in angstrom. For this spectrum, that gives 5902.58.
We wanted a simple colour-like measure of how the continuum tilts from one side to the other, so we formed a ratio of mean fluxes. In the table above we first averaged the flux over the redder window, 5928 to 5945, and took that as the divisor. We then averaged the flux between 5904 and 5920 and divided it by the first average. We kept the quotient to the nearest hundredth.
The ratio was 1.02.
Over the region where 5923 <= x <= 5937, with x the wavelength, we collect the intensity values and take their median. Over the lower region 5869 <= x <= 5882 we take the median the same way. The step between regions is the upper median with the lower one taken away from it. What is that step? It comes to -0.3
